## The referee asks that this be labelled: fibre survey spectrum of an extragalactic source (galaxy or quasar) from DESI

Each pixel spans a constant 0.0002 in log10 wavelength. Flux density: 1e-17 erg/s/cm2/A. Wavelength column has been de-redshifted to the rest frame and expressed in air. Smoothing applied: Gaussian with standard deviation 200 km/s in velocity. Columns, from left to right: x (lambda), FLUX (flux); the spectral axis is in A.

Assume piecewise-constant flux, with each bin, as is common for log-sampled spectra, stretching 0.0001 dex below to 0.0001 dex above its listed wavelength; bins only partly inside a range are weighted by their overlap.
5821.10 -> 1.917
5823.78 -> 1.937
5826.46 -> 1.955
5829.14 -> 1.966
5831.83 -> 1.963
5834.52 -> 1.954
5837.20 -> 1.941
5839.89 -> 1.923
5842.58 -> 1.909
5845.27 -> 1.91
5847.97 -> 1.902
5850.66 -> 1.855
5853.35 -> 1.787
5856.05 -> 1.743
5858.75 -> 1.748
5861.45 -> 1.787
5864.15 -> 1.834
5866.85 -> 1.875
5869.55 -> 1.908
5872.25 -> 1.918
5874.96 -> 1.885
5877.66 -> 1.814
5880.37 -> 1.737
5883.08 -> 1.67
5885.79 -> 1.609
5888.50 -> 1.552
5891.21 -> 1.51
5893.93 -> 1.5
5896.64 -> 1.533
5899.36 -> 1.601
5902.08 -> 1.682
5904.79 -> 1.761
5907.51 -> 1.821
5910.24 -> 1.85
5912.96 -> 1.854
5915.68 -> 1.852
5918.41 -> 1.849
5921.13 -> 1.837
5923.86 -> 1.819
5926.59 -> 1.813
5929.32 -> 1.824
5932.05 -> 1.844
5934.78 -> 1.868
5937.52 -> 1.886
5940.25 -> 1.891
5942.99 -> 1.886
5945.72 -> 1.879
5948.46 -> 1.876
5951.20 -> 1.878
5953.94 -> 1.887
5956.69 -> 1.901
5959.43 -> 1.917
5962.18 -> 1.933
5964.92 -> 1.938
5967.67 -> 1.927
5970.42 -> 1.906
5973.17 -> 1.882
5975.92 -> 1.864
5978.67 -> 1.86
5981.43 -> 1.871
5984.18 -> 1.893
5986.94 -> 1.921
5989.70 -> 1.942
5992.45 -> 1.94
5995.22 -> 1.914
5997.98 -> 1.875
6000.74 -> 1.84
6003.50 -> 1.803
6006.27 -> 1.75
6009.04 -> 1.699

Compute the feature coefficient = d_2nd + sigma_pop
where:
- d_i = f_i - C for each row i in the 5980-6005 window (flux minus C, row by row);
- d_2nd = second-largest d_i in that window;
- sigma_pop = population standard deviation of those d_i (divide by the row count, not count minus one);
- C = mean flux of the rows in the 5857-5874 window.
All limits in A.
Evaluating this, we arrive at 0.14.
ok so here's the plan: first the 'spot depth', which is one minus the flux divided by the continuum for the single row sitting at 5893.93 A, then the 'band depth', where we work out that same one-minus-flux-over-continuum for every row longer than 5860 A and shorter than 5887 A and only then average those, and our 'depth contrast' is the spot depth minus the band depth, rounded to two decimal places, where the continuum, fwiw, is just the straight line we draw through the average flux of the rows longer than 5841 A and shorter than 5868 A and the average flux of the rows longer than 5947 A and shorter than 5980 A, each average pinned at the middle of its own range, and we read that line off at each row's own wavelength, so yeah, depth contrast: 0.17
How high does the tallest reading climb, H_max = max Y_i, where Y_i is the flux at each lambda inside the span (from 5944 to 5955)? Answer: 1.887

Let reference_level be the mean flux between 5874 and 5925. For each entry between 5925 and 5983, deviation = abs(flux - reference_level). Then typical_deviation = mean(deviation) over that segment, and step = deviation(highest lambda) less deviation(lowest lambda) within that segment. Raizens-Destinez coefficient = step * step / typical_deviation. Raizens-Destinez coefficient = 0.021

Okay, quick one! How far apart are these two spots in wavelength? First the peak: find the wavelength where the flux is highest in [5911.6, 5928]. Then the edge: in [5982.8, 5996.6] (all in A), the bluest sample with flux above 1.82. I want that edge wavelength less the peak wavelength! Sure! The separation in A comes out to 71.2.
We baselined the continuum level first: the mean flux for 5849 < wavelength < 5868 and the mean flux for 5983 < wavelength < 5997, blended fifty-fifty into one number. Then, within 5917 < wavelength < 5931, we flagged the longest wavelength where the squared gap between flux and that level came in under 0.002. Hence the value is 5929.32 A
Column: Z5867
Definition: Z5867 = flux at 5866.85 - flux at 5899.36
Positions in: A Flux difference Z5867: 0.27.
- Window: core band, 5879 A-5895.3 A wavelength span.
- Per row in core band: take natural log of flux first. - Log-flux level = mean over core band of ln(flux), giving 0.47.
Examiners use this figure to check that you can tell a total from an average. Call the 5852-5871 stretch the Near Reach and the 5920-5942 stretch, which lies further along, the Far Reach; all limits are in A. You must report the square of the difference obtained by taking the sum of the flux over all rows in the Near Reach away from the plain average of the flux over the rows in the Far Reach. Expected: 117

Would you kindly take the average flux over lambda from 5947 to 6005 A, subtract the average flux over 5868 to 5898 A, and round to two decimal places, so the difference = 0.20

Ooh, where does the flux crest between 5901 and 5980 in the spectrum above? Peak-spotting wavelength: 5964.92 A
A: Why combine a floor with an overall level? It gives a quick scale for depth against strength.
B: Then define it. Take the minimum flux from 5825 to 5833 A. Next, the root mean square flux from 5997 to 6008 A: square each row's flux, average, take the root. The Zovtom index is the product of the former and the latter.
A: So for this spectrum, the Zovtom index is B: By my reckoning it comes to 3.6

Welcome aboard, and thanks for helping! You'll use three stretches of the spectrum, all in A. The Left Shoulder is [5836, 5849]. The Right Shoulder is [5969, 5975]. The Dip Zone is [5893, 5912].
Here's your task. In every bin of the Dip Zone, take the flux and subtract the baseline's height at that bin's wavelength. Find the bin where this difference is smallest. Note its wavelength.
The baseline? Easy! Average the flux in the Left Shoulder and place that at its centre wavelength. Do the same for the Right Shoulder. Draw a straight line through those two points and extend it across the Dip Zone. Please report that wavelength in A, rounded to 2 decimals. 5893.93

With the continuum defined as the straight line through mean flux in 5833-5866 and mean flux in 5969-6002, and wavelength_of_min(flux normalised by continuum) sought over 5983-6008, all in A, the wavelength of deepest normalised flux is 6006.27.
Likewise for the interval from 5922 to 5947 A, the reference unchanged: 5926.59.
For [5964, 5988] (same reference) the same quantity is 5978.67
